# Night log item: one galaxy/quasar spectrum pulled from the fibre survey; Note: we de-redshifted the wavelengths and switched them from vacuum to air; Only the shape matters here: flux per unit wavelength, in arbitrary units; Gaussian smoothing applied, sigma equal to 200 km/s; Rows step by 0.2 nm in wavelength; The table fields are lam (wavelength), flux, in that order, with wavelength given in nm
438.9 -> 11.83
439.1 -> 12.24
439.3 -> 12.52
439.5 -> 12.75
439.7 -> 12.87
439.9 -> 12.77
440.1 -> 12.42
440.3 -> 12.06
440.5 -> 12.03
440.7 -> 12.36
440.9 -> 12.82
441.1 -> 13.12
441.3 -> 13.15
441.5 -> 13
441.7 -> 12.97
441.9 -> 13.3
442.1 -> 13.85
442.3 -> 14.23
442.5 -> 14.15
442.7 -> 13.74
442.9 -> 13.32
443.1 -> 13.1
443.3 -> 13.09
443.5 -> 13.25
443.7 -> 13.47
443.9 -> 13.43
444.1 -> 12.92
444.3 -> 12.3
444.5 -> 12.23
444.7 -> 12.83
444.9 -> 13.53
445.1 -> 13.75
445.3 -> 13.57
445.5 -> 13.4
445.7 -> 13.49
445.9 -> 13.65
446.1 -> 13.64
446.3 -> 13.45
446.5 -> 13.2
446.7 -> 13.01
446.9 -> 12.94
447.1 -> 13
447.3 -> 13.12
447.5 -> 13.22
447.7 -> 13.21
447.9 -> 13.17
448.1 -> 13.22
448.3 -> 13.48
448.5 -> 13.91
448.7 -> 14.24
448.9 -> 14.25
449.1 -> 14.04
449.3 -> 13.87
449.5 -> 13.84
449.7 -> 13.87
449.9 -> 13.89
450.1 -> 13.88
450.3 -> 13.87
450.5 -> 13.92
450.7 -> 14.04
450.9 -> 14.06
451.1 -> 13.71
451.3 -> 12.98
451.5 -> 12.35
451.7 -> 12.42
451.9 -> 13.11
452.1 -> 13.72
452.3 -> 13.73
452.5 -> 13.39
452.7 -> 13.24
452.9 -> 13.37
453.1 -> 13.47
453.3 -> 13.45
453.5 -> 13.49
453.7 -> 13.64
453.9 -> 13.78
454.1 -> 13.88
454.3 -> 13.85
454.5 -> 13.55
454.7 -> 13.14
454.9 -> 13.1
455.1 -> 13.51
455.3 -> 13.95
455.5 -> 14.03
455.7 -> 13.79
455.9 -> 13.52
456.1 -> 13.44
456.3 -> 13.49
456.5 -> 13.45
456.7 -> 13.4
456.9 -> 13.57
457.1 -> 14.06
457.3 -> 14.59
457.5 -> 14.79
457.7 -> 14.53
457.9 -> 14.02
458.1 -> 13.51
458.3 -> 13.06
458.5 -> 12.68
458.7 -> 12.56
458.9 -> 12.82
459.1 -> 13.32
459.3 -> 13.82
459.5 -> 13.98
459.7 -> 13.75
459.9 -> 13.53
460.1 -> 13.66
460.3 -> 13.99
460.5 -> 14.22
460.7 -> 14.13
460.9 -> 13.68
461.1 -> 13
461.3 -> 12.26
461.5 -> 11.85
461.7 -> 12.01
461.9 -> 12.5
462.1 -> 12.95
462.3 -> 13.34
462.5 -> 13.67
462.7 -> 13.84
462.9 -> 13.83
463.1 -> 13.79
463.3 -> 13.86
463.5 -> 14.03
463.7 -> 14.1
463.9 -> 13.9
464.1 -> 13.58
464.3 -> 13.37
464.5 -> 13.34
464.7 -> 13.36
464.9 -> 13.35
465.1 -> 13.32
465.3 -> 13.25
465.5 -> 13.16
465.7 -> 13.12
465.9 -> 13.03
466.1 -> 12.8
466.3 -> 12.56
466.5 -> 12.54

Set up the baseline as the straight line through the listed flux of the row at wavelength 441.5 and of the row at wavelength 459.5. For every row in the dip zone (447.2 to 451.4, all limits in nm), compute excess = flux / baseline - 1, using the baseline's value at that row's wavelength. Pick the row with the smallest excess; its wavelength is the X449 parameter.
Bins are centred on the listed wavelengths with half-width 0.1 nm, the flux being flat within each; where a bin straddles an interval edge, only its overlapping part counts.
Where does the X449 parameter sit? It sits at 451.3 nm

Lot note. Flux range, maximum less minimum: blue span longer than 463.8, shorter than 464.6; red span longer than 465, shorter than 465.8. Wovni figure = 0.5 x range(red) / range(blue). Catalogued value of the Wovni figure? 0.18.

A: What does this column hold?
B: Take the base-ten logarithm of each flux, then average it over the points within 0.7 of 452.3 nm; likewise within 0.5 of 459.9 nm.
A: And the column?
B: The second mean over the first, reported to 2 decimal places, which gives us 1.01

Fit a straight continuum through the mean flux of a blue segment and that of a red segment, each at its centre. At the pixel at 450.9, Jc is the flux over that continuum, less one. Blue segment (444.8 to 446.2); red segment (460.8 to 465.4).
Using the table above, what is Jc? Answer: 0.04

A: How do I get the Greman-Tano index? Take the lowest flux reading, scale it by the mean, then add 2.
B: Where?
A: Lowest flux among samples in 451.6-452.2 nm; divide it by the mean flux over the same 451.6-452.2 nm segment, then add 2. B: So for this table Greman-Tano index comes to 2.95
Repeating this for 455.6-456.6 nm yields 2.99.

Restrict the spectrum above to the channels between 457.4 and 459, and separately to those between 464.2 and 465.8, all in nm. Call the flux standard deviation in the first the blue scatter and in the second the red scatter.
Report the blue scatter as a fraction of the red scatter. 8.9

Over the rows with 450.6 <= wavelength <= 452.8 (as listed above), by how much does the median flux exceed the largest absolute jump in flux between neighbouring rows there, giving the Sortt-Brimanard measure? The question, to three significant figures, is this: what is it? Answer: 12.7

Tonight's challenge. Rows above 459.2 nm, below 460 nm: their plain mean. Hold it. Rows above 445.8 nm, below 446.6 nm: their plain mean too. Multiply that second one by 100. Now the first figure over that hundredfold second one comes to 0.0102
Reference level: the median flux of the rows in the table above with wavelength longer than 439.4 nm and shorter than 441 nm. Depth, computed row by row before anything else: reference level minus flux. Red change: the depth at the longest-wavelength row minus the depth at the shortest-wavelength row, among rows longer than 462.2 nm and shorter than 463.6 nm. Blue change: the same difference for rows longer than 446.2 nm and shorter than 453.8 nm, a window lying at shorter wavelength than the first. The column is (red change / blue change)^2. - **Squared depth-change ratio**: 13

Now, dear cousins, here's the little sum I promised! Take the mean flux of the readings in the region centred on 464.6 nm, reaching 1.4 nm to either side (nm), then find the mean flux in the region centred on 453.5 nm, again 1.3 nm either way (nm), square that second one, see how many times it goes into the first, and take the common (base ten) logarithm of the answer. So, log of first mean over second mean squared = -1.133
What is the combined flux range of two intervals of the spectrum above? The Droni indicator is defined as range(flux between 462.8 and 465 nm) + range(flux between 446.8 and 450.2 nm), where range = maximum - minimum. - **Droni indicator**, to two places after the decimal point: 2.07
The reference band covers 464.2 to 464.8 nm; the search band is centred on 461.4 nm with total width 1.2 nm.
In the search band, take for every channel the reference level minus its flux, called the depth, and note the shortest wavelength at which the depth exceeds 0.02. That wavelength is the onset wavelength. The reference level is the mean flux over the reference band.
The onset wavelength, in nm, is 461.1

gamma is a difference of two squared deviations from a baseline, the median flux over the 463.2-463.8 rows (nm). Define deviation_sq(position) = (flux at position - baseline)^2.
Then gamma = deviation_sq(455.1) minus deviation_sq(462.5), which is 0.14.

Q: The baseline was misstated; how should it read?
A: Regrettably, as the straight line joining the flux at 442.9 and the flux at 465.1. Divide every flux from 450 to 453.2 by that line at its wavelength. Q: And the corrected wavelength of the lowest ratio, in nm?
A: 451.5 nm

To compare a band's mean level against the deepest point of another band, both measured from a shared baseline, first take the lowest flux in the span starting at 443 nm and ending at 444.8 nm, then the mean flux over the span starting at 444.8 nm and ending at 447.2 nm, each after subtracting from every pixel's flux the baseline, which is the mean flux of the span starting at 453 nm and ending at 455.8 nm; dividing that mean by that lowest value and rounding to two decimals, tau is 0.17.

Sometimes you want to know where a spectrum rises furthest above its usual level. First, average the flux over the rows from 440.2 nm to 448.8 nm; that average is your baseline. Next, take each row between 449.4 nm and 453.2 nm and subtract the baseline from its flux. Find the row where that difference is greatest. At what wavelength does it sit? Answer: 450.9 nm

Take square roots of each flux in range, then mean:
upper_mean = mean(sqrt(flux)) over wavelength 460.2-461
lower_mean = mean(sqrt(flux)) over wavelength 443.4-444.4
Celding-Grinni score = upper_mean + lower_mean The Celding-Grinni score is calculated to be 7.36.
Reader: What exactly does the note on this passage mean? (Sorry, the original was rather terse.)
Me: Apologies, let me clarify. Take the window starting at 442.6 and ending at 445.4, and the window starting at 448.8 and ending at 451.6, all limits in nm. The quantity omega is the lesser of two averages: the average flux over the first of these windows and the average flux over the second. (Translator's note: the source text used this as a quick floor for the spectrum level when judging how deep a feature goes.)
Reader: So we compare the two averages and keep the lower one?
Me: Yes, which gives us 13.2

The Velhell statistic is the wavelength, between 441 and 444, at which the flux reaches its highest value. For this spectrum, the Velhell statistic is 442.3 nm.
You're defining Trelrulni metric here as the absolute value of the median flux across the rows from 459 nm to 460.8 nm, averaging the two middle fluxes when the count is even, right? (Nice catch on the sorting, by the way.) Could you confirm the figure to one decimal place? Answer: 13.8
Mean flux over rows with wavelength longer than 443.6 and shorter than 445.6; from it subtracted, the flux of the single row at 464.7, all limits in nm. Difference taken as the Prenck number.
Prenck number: -0.2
